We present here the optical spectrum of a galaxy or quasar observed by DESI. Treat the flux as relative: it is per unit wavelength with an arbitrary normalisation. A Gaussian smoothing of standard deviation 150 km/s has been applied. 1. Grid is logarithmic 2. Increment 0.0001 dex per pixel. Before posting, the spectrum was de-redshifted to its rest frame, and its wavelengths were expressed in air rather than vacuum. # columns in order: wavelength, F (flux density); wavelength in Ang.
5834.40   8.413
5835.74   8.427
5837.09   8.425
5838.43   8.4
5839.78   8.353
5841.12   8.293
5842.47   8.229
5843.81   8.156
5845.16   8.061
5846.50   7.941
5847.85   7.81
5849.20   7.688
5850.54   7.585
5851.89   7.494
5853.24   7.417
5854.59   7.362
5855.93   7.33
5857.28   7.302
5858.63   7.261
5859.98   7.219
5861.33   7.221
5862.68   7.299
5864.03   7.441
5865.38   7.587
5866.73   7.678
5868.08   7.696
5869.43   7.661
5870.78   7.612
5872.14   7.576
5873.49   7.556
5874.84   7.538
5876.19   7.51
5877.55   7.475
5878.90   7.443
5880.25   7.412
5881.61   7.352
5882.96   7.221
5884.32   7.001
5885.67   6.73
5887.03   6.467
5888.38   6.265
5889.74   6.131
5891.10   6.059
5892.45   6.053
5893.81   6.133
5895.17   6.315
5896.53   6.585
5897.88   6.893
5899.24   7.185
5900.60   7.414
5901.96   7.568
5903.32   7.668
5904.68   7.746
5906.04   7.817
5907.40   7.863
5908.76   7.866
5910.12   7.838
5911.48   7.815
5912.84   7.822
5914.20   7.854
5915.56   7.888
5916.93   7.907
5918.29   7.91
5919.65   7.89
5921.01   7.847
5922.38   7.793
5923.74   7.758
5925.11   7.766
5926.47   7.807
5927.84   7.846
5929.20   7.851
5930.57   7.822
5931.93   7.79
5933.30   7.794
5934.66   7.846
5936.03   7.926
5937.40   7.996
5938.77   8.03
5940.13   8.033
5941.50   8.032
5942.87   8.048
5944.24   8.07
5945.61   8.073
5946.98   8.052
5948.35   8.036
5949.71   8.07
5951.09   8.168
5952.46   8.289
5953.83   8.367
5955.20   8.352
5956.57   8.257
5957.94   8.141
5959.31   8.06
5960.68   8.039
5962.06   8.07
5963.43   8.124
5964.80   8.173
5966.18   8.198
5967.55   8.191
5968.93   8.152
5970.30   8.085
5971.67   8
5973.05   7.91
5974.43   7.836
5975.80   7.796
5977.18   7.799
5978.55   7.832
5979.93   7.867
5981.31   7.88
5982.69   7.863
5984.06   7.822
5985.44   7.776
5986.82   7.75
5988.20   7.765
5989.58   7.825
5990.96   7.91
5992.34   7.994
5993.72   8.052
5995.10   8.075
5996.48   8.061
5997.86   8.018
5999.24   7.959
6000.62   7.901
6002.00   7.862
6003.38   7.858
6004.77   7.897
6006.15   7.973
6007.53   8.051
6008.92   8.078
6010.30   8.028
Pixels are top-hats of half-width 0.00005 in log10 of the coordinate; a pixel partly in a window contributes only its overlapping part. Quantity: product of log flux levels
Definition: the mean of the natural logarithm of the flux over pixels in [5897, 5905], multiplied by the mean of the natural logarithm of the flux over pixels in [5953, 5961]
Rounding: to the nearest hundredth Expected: 4.21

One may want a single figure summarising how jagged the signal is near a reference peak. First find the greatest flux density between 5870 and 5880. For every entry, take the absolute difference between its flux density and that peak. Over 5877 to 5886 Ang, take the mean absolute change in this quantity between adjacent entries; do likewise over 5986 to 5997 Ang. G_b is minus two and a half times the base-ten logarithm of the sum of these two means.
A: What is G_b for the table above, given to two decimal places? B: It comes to 1.91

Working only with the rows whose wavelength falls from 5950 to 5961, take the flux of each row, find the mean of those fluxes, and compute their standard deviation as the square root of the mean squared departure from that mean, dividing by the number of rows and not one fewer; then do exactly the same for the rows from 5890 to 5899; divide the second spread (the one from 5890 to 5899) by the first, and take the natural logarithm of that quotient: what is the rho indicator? 1.0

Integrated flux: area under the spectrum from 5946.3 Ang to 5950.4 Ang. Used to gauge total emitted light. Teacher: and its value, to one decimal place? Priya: 33.1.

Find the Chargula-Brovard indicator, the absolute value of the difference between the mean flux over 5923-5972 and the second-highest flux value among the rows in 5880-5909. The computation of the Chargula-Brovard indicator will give 0.17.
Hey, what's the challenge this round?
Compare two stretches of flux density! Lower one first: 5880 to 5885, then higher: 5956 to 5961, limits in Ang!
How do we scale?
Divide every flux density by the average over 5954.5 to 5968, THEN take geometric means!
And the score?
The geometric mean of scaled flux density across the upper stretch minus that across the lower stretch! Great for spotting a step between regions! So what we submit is 0.11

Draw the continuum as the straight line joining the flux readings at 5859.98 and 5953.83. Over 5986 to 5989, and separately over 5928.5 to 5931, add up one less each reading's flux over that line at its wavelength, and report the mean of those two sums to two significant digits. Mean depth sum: 0.15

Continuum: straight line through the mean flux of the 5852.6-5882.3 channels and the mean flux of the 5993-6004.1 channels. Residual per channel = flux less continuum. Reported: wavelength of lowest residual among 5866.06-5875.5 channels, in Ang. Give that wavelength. 5874.84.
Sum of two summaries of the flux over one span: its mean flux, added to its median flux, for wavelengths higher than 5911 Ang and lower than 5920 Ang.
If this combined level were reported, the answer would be 15.8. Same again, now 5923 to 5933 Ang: 15.6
